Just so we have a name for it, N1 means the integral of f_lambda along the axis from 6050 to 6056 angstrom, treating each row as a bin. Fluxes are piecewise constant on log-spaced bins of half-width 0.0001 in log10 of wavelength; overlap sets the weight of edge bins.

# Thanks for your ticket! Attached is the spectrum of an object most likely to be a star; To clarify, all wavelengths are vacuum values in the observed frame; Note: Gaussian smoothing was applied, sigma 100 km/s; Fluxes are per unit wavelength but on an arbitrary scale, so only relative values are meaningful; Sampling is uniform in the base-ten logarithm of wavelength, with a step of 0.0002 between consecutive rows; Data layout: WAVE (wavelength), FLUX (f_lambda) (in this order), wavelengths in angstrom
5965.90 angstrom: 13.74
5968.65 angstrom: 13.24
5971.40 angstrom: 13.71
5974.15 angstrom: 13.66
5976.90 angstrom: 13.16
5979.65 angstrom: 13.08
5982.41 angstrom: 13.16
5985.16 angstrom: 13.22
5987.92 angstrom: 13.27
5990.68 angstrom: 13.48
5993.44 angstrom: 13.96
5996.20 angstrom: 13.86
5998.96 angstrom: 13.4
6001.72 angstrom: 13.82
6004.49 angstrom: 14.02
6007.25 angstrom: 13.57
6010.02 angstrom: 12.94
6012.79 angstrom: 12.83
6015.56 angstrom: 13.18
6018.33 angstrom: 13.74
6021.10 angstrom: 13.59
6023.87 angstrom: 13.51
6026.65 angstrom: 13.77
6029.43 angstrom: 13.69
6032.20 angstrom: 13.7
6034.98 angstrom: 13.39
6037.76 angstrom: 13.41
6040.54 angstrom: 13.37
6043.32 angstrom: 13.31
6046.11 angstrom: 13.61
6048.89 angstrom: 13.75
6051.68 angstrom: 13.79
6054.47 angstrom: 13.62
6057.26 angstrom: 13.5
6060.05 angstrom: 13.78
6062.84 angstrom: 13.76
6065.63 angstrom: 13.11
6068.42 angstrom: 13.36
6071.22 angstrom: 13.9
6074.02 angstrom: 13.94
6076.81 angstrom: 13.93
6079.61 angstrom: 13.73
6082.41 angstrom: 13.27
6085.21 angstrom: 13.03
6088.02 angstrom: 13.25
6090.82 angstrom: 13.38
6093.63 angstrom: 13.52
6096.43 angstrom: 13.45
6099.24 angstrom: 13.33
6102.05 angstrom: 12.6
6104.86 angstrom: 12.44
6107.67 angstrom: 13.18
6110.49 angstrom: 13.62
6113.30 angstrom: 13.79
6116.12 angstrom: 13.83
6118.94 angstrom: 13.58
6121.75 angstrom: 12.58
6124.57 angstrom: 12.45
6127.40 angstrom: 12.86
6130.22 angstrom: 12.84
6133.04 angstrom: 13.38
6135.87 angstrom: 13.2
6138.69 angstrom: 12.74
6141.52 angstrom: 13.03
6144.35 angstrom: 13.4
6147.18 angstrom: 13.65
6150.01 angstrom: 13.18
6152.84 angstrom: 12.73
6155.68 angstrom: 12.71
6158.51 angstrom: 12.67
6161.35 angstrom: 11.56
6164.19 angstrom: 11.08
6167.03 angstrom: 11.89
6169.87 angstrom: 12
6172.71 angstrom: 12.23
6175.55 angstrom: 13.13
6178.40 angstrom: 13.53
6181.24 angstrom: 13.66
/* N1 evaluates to 82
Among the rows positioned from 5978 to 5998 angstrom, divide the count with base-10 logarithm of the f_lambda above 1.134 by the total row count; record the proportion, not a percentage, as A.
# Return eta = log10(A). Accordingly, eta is -0.54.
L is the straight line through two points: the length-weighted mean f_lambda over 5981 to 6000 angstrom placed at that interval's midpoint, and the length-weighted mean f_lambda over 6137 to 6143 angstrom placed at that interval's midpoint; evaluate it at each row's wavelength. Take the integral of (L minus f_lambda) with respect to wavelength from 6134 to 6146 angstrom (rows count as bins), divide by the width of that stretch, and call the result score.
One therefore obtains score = -0.2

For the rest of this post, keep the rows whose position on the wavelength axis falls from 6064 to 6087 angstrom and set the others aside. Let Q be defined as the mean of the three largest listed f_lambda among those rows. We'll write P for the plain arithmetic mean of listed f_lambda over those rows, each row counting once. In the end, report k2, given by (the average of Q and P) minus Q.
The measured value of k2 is -0.195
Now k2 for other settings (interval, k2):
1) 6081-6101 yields -0.066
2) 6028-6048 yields -0.085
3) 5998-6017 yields -0.205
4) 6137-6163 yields -0.279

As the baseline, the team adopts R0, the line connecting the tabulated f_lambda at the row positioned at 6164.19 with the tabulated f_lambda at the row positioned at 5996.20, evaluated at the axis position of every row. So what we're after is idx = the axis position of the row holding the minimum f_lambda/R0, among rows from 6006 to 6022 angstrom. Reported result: 6012.79 angstrom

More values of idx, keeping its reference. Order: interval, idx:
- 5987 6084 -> 6012.79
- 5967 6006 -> 5968.65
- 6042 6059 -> 6043.32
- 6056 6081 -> 6065.63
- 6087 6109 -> 6104.86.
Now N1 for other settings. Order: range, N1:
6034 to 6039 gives 67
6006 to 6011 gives 66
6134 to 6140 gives 78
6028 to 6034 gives 82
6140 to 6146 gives 79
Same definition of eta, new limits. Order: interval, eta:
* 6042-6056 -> -0.22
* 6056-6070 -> -0.40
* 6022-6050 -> -0.40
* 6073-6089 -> -0.30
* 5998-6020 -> -0.43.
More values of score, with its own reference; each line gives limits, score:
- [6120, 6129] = 0.3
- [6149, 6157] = 0.0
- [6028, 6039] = -0.2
